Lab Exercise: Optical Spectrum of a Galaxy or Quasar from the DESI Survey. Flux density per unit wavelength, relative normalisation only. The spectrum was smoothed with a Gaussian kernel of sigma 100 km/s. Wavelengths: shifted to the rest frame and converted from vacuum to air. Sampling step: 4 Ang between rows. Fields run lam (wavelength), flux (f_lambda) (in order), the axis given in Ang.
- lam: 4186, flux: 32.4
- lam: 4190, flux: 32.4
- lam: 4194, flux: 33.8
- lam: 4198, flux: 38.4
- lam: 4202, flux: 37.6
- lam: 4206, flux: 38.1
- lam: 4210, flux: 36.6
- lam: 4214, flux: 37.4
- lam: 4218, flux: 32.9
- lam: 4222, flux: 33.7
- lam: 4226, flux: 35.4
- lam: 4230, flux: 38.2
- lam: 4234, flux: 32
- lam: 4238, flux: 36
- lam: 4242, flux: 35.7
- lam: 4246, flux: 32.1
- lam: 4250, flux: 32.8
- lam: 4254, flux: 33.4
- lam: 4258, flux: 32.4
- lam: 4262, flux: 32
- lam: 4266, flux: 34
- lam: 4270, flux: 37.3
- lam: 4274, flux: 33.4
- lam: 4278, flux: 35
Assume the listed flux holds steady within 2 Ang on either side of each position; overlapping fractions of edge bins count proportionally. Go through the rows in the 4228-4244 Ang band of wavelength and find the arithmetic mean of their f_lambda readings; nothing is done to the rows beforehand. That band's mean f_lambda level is 35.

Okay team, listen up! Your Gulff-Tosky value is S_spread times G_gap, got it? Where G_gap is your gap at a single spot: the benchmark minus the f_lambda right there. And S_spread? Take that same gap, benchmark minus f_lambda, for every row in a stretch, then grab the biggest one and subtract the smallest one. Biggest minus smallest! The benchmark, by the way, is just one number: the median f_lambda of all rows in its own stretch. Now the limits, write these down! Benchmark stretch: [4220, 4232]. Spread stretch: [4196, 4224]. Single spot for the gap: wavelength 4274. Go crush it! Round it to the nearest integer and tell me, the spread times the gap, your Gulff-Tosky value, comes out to 11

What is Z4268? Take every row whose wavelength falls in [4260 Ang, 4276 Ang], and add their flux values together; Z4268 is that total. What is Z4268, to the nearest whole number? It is 137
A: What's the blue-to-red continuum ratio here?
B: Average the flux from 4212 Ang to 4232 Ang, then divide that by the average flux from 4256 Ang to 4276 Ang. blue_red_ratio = 1.050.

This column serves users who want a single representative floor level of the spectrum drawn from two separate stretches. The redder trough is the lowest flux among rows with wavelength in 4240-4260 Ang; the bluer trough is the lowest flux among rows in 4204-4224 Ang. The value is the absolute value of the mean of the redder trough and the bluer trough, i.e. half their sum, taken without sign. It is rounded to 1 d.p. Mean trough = 32.5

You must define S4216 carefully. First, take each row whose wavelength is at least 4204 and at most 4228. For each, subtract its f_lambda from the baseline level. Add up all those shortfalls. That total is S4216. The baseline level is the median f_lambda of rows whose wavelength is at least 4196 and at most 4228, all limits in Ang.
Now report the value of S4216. 7.9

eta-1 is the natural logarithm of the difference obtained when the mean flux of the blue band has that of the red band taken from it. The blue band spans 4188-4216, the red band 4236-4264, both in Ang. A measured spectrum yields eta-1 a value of 1.04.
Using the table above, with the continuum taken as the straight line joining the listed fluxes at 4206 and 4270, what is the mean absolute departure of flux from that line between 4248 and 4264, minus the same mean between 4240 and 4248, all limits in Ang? 1.1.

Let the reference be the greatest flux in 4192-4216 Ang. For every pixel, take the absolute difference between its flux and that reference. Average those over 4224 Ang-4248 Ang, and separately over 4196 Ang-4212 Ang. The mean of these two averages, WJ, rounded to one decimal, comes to 2.1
